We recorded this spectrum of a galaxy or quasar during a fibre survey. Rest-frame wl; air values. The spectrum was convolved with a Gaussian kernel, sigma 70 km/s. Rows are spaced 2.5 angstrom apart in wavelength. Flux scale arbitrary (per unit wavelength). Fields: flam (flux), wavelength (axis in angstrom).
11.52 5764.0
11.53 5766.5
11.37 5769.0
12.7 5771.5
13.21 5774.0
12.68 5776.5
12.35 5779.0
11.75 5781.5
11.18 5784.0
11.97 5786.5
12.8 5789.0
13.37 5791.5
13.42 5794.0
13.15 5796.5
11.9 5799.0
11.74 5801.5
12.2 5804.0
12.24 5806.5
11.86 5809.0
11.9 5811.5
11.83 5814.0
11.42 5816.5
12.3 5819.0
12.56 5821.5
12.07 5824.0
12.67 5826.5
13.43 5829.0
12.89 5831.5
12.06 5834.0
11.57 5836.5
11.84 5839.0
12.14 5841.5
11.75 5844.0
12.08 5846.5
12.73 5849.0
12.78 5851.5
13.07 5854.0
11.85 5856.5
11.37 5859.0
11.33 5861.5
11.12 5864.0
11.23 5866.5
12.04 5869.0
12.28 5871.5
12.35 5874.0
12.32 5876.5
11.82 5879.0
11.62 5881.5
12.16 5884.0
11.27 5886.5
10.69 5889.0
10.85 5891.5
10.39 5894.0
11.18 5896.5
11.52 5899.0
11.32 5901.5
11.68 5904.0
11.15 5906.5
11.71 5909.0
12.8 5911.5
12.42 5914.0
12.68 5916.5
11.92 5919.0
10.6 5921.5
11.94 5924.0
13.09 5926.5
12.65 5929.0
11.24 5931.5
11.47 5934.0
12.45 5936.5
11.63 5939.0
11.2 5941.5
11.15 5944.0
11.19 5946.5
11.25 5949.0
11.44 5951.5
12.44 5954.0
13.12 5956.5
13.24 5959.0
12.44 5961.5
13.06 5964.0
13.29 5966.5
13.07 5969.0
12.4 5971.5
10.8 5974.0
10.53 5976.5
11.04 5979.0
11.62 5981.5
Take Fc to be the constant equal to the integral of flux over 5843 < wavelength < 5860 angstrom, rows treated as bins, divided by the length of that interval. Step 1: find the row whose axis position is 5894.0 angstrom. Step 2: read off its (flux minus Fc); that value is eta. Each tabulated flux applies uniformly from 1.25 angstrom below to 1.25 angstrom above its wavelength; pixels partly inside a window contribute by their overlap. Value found -1.86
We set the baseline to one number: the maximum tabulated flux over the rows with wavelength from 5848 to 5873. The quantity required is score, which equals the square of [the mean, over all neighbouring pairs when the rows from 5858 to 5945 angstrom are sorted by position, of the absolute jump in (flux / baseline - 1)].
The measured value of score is 0.0017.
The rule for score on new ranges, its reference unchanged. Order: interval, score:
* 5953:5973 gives 0.0013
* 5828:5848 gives 0.0012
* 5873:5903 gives 0.0011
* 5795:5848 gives 0.0012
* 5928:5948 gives 0.0019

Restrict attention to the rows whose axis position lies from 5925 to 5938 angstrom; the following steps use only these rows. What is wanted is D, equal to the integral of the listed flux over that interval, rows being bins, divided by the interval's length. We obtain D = 12.2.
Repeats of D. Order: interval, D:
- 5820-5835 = 12.6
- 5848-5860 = 12.4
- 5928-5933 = 11.9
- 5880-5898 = 11.2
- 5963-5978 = 12.2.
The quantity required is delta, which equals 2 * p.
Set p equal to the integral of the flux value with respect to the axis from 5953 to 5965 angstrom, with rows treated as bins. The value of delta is 309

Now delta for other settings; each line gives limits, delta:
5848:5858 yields 251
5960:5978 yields 440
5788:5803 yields 382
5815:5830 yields 371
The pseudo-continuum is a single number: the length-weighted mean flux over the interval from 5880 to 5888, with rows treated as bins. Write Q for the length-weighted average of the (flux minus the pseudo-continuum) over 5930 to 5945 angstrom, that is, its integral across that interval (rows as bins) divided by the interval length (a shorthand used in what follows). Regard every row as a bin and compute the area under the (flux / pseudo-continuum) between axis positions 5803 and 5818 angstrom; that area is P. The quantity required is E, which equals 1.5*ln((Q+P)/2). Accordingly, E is 3.04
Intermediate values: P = 15.33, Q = -0.11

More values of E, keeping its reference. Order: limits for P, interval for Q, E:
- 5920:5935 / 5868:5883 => 3.09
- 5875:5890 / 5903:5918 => 3.07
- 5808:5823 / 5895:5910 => 3.04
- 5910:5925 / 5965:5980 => 3.10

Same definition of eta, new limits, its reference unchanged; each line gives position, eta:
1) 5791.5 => 1.12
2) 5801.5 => -0.51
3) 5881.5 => -0.63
